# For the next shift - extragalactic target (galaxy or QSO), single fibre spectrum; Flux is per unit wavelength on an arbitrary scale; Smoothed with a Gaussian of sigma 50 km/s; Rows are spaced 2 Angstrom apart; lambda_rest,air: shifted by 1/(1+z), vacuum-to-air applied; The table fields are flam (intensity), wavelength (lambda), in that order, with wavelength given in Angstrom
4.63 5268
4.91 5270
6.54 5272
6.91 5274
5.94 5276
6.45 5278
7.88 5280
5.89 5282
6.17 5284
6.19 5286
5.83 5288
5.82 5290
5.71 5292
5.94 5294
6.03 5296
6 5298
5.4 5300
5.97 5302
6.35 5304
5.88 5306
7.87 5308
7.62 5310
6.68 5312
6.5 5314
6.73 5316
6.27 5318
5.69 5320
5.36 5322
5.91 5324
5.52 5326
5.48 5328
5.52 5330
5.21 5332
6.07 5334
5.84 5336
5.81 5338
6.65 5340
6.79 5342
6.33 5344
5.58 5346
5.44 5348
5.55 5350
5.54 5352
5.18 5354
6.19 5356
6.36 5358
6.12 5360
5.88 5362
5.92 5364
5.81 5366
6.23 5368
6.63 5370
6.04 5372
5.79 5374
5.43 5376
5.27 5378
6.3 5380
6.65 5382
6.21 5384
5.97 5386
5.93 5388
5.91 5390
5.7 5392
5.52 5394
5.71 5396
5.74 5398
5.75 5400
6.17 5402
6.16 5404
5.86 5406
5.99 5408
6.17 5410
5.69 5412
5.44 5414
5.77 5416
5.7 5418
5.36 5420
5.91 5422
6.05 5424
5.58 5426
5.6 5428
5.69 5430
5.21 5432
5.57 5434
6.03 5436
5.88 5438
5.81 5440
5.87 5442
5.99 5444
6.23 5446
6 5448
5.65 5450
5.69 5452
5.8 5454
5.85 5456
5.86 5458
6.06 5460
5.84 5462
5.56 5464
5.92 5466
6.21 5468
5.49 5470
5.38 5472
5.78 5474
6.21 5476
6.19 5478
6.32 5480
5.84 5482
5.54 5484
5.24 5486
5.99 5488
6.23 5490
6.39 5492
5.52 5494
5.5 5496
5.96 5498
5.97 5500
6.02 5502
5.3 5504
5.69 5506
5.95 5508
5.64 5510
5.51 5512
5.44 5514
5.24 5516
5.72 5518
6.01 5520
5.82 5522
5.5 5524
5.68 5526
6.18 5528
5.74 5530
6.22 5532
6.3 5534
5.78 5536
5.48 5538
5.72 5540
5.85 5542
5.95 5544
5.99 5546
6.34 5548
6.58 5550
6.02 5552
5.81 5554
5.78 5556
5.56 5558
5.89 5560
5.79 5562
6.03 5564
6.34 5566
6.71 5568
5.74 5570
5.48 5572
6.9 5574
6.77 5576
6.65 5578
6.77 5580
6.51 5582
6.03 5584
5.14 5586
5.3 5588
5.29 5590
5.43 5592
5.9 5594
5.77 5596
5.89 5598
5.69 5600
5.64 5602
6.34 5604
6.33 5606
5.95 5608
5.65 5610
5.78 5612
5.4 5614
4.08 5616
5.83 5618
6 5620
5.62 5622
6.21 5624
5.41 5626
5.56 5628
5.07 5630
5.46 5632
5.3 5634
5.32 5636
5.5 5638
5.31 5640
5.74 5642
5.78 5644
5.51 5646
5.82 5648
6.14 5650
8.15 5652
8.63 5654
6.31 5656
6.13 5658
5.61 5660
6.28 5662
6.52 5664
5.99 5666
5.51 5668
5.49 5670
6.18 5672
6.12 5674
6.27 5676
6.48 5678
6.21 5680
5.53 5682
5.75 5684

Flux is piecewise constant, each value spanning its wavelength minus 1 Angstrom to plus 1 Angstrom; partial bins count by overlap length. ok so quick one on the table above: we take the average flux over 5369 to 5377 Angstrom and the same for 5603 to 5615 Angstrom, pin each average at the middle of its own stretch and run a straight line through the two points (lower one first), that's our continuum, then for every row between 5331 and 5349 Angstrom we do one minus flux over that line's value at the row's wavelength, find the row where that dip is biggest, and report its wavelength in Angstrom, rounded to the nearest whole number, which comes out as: 5332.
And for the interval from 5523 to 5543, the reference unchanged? 5538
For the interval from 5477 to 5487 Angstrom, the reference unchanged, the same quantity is 5486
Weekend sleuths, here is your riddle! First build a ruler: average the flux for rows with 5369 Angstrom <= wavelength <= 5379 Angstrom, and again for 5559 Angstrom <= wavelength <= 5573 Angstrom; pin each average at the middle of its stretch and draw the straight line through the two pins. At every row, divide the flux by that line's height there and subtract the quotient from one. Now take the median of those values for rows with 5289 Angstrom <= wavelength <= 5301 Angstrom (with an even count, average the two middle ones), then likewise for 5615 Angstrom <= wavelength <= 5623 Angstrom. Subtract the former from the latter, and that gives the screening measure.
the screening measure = 0.07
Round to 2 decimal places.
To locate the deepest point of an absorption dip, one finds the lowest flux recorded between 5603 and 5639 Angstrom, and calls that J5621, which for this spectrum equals 4.08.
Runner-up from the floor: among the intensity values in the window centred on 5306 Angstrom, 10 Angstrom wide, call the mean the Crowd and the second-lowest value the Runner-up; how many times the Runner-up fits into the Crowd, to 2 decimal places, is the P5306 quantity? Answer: 1.13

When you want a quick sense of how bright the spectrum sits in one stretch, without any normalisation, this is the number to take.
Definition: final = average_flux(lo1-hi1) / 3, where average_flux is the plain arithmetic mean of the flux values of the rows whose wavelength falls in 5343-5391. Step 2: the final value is 1.98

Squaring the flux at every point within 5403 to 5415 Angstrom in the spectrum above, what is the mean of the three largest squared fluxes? 37.3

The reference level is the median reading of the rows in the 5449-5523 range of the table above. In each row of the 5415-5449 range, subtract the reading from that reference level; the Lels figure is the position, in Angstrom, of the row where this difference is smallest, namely 5446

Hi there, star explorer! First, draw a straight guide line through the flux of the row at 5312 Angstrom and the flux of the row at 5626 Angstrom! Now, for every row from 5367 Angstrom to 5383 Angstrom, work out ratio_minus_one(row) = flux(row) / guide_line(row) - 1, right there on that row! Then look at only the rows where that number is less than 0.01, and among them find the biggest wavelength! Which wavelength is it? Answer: 5380 Angstrom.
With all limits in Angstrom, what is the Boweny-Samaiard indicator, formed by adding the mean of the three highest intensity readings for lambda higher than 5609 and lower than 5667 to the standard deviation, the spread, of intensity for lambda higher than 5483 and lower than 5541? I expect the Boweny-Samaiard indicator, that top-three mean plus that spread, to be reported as 8.1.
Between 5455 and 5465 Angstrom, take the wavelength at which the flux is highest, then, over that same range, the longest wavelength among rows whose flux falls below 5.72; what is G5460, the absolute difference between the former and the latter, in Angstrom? 4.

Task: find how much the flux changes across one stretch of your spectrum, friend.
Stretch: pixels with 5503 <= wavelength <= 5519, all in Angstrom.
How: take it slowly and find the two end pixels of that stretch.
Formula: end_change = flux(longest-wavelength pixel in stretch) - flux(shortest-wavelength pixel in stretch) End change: 0.42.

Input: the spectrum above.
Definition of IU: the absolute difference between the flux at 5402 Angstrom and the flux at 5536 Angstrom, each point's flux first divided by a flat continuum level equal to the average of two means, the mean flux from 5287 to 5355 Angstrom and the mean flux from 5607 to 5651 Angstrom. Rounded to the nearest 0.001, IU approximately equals 0.067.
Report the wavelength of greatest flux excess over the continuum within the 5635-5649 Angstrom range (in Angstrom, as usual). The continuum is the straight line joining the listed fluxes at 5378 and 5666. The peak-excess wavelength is 5648 Angstrom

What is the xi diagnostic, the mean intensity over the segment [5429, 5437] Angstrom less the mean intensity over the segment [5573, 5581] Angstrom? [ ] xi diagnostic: -1.1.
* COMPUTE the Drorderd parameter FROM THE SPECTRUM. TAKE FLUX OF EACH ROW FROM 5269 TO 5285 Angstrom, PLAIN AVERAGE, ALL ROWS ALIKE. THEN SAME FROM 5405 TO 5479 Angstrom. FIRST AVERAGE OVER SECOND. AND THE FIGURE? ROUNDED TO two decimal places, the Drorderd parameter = 1.09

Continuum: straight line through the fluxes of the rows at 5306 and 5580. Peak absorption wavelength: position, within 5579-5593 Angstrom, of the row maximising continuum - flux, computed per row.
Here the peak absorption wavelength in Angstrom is 5586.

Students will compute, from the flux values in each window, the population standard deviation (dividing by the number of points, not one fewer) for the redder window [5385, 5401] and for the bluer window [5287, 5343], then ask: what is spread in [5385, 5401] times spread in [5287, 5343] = 0.09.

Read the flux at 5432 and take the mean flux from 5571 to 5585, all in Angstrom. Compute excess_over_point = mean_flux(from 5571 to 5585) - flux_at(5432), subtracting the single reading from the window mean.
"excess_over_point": 1.2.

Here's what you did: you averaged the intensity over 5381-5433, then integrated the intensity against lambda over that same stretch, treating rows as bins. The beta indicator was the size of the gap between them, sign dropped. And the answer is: 297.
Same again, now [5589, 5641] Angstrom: 286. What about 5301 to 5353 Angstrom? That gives 310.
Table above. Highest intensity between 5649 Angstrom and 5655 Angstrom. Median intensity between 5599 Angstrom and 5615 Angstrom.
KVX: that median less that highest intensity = -2.9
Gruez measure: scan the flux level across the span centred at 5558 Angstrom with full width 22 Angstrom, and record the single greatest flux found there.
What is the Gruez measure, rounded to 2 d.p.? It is 6.71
